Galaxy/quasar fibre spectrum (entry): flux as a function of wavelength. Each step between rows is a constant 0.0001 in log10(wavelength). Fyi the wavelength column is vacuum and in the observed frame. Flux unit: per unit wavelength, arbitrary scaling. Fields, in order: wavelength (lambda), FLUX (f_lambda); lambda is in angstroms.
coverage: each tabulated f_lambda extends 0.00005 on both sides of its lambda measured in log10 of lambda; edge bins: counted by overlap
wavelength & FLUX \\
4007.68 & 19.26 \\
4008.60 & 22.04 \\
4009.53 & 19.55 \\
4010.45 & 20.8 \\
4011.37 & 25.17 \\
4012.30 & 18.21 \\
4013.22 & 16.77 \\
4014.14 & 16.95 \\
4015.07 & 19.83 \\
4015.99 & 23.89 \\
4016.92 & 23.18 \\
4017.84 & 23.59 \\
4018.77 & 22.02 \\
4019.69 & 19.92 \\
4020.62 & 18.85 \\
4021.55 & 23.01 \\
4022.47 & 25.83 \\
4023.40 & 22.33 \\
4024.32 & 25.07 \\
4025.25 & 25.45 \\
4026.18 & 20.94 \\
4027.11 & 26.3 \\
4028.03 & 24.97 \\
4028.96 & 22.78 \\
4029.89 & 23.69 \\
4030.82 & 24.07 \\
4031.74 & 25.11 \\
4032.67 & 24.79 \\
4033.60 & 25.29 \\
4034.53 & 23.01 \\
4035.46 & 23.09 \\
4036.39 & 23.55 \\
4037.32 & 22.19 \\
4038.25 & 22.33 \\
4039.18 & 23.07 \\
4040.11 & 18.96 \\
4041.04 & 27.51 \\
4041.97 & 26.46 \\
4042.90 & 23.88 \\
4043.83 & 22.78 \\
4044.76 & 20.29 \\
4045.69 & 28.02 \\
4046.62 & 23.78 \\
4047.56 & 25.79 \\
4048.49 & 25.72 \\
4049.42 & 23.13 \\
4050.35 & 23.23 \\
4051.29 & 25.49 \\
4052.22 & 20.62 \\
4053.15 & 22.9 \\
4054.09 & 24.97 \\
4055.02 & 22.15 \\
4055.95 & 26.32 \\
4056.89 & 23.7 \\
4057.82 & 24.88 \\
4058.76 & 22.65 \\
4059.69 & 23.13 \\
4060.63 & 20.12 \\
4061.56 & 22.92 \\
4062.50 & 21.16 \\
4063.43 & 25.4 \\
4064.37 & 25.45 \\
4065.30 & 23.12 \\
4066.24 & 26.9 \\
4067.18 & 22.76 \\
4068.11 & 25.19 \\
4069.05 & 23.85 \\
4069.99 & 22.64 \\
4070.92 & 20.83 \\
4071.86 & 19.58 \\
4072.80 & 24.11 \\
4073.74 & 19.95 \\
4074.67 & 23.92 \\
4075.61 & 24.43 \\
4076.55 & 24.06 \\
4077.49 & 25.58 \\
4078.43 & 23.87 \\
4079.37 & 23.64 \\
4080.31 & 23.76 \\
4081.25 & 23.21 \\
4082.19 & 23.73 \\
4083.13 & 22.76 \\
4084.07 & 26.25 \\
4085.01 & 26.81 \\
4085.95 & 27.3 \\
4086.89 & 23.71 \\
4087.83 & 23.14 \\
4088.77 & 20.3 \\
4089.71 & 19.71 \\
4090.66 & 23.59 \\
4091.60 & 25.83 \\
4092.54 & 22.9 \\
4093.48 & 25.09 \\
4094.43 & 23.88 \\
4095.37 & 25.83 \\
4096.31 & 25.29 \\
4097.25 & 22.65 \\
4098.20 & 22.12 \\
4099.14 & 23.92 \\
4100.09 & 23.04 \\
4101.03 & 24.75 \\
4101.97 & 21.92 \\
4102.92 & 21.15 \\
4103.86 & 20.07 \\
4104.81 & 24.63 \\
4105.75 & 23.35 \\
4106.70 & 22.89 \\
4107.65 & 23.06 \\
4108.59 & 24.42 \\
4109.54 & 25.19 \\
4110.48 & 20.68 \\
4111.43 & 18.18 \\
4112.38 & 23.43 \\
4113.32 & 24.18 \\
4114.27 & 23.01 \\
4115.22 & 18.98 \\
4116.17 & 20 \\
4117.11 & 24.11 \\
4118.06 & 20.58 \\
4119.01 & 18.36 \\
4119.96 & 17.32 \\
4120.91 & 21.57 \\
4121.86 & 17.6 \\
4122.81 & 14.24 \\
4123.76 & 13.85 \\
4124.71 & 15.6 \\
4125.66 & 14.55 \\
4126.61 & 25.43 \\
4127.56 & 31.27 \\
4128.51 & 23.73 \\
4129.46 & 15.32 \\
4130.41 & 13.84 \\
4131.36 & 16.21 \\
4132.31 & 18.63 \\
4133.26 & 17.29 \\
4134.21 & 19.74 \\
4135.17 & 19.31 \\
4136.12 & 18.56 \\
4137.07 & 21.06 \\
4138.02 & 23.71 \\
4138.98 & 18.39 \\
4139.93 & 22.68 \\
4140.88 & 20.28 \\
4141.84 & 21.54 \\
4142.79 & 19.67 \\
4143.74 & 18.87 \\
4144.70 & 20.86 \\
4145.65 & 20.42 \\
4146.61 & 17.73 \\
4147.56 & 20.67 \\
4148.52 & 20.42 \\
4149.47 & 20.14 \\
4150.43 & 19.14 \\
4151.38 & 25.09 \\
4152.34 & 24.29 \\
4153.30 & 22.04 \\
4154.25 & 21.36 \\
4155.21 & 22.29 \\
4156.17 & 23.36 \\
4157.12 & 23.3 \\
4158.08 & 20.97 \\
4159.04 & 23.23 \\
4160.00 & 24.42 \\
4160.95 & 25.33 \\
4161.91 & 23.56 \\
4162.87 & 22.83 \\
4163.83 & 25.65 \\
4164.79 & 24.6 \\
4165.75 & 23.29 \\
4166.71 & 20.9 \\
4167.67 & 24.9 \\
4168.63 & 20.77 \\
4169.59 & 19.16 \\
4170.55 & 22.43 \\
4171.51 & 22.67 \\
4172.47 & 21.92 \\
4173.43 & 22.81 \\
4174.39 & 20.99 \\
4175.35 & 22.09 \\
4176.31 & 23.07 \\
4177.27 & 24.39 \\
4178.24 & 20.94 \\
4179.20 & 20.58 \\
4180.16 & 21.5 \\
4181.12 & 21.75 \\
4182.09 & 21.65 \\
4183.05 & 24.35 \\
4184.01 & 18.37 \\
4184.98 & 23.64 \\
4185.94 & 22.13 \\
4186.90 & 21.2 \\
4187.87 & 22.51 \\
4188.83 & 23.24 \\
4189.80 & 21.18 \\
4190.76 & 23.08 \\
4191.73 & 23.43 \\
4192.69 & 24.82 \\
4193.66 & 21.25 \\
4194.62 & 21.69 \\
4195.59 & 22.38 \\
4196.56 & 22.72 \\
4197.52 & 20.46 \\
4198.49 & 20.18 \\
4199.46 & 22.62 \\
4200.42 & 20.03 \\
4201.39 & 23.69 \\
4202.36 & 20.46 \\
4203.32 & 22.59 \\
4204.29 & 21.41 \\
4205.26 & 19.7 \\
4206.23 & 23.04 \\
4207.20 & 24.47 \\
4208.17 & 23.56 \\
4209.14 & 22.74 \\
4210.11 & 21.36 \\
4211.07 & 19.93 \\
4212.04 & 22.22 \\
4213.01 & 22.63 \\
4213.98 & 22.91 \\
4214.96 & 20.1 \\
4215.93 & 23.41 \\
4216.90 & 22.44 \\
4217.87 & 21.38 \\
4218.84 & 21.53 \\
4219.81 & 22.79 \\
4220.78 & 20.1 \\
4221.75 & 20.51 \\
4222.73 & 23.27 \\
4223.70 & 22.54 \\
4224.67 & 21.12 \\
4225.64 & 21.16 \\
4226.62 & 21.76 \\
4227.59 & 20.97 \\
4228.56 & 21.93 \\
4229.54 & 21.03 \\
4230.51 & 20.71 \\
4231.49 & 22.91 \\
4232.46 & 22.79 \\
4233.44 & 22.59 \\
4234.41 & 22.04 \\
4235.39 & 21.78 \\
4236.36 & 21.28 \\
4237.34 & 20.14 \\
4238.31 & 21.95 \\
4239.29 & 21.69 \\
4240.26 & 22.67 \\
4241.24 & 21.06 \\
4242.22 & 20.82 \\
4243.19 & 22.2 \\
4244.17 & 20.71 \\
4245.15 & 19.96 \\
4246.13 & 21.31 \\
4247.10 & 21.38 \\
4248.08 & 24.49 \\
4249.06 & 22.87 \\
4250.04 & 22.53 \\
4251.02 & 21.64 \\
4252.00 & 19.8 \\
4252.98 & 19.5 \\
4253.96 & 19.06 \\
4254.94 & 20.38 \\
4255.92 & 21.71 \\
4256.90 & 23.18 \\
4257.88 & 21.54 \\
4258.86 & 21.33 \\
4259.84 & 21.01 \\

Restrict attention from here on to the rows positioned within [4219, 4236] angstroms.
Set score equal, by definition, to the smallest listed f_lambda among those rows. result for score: 20.1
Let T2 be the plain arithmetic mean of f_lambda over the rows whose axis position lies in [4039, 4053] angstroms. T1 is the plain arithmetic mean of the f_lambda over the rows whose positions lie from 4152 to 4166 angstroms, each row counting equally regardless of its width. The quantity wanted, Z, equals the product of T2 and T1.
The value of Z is 559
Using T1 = 23.4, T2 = 23.9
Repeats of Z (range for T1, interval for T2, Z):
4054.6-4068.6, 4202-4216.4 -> 523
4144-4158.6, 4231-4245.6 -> 465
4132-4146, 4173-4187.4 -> 441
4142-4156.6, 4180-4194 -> 470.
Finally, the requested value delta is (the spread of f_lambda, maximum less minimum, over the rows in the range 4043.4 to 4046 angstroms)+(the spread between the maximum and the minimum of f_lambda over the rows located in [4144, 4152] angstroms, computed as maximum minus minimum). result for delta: 15.1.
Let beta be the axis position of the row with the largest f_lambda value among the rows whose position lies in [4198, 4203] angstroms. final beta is 4201.39 angstroms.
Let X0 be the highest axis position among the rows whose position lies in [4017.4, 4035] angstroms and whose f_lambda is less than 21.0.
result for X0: 4026.18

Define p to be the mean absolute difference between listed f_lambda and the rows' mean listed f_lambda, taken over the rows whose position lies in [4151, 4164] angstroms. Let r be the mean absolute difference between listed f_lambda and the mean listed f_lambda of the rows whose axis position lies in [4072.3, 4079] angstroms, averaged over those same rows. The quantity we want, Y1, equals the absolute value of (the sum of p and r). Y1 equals 2.2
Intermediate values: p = 1.1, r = 1.07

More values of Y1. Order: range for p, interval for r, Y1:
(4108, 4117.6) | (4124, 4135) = 6.4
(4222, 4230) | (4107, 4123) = 3.2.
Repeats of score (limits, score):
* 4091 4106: 20.07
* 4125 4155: 13.84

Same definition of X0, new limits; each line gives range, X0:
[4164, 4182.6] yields 4179.20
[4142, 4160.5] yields 4158.08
